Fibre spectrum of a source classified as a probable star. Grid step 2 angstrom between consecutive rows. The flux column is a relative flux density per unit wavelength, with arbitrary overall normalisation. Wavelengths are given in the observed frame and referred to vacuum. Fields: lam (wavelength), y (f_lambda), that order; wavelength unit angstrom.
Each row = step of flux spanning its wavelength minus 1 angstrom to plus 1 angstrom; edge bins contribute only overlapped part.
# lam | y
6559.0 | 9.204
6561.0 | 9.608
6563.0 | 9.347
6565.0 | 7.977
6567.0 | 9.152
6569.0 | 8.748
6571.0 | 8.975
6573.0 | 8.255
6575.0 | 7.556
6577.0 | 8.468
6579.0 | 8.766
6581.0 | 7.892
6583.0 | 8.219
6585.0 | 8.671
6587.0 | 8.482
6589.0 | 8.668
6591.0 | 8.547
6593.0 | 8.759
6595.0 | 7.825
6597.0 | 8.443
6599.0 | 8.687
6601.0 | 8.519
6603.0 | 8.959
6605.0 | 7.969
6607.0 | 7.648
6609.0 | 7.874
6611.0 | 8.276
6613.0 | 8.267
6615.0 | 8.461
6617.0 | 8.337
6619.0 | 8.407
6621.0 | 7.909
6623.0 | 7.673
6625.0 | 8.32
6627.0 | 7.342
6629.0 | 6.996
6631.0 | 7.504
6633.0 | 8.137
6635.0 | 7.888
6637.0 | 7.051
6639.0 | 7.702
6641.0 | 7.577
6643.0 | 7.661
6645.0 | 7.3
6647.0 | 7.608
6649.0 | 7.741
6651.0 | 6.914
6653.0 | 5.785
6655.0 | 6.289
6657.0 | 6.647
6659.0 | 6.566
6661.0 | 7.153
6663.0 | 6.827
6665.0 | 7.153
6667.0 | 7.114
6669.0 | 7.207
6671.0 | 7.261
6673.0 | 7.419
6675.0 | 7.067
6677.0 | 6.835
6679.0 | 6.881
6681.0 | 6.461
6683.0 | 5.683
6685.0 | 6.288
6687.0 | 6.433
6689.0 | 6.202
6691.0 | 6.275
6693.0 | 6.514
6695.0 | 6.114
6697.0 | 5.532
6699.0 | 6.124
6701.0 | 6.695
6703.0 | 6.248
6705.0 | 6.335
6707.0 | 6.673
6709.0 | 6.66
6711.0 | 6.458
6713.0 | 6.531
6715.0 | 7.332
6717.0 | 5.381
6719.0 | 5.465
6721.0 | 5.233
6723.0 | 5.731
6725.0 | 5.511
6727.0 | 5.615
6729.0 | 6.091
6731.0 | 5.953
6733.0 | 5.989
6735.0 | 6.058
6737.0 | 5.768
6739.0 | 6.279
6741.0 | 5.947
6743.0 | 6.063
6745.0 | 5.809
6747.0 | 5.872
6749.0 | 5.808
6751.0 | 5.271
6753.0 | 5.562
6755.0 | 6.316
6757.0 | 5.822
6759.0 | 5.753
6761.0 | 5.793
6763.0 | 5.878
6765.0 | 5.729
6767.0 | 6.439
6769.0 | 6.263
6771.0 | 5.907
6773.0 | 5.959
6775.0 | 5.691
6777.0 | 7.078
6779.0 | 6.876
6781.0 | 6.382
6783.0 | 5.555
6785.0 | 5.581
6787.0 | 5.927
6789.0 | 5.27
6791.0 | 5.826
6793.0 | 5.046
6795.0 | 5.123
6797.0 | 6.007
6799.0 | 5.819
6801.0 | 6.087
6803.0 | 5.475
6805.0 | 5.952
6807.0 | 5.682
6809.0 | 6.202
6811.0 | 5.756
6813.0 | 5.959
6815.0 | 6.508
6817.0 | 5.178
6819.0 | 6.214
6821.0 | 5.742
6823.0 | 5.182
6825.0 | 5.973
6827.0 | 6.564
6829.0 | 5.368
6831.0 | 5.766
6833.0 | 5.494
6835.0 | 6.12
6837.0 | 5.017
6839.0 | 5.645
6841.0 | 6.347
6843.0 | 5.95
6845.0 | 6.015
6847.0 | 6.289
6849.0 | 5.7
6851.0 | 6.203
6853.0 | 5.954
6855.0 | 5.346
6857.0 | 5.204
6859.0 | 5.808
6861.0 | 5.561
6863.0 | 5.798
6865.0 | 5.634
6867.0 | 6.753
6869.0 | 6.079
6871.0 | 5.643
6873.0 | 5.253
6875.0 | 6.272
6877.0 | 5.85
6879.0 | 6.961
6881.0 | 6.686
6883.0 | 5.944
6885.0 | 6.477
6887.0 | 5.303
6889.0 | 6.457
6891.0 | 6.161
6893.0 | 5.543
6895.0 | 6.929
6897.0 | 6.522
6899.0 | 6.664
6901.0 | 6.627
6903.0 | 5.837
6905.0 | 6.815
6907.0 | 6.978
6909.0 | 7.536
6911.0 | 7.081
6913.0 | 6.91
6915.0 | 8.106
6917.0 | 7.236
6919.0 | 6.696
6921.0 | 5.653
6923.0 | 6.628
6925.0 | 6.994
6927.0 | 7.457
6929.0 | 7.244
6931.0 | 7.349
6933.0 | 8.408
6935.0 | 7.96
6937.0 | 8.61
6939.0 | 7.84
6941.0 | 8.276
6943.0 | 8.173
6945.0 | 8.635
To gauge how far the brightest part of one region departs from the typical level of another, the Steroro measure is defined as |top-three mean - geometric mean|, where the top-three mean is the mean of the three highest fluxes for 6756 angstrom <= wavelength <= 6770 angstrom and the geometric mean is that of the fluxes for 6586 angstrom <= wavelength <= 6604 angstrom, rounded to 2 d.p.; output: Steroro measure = 2.34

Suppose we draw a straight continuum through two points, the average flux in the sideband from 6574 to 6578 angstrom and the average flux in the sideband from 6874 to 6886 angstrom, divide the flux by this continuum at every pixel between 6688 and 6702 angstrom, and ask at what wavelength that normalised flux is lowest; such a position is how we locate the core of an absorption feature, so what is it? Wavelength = 6697.0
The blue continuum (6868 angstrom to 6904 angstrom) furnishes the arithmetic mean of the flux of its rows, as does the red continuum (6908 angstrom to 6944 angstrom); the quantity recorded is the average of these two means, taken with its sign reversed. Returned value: -6.8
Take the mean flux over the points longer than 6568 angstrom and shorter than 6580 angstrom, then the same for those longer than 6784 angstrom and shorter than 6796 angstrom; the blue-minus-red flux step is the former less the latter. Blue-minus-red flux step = 3.0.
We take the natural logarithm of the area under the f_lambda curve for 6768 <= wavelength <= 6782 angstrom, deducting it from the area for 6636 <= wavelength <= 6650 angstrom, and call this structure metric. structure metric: 101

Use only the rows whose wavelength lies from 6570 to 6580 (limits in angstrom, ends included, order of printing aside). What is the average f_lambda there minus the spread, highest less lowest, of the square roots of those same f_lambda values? 8.2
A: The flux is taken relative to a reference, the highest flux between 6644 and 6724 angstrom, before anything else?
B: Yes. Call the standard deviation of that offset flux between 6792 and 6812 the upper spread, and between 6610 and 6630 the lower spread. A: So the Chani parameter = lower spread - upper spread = 0.11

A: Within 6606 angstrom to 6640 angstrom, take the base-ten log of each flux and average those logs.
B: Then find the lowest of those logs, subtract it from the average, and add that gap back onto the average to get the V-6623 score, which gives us 0.95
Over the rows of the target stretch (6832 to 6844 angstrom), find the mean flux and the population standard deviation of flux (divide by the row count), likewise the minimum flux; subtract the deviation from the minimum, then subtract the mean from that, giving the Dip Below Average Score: -1.2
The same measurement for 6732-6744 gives -0.4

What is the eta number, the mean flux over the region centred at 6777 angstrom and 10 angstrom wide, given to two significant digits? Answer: 6.4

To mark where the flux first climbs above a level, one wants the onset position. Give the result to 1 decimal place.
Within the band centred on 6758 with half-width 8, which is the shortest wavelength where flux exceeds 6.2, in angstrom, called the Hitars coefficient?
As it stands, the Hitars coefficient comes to 6755.0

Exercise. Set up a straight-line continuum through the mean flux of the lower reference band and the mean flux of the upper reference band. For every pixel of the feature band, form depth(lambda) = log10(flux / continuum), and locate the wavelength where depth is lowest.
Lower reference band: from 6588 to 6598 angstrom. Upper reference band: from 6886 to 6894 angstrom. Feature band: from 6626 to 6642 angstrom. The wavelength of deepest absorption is 6629.0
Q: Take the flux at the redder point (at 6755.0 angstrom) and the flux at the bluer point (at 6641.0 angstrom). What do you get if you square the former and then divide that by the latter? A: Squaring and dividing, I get 5.3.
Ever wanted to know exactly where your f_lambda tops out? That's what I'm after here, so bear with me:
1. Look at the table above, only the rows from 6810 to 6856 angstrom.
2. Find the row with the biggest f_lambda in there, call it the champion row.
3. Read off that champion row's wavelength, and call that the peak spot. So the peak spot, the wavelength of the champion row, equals 6827.0 angstrom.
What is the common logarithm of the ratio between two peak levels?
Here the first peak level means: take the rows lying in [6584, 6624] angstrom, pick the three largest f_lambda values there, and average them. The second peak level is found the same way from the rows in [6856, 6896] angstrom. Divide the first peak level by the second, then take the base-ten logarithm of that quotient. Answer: 0.11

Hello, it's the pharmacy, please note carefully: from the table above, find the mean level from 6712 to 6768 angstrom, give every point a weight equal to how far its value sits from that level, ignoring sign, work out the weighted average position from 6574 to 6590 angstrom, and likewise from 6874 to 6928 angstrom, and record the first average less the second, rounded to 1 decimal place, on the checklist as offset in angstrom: -323.7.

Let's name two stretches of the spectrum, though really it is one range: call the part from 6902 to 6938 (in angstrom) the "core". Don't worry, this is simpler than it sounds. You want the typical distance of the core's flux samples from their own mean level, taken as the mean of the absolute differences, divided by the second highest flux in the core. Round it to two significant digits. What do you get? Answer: 0.068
